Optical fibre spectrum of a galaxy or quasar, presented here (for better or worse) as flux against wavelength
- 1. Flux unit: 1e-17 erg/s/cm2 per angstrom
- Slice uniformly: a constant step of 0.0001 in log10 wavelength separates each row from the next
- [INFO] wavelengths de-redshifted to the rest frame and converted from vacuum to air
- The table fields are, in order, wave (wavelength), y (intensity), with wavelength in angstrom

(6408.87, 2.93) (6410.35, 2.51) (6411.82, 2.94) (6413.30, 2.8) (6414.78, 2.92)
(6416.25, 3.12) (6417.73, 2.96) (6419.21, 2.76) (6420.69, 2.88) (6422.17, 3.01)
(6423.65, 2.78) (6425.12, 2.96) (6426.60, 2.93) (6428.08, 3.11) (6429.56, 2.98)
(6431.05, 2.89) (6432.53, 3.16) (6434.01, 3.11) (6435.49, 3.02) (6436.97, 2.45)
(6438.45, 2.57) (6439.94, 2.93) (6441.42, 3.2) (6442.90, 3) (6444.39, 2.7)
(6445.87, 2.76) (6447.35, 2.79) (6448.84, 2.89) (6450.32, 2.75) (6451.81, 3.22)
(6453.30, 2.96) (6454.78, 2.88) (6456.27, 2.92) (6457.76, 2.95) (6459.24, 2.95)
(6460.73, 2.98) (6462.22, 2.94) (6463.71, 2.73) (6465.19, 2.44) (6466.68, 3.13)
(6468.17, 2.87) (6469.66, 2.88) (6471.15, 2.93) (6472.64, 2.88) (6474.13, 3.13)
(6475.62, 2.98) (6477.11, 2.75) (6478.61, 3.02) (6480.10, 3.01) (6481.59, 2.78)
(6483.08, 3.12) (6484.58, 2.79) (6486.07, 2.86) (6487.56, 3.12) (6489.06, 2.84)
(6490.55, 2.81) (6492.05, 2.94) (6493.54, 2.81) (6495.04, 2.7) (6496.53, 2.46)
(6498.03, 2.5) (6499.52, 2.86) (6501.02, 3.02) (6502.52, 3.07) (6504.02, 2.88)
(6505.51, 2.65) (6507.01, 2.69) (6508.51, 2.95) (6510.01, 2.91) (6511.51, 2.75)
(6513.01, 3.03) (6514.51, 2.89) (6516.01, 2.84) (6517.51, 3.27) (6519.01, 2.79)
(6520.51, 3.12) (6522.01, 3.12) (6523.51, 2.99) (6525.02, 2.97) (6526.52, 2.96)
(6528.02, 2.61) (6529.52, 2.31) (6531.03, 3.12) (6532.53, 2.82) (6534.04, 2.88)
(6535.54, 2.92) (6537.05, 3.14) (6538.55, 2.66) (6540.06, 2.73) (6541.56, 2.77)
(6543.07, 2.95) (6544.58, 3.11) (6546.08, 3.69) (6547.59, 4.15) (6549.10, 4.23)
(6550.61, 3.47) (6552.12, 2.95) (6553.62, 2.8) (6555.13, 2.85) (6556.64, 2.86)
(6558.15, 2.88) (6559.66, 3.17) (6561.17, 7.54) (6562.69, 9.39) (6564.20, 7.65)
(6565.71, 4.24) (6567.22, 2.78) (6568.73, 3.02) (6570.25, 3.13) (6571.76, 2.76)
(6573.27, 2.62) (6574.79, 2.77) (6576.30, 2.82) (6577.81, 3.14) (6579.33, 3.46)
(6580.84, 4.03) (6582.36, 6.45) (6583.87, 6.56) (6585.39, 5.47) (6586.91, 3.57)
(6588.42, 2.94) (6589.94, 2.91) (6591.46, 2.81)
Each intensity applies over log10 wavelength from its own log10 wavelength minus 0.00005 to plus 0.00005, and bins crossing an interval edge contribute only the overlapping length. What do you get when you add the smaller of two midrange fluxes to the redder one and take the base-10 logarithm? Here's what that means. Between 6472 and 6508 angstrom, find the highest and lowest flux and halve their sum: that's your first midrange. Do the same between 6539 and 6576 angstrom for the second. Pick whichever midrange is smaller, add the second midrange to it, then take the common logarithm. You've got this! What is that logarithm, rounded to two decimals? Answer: 0.94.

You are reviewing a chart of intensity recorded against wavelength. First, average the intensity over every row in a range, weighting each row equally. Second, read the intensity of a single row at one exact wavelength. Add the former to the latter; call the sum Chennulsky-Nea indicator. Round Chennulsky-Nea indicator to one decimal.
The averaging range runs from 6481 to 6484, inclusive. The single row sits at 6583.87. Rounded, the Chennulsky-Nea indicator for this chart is 9.5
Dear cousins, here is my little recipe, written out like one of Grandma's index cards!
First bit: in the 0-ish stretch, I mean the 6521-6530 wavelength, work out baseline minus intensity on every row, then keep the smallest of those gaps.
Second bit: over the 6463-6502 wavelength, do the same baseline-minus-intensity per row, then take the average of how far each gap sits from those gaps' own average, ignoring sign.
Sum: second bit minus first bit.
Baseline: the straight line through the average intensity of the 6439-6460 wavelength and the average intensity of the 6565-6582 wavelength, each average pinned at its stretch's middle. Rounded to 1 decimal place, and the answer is 0.2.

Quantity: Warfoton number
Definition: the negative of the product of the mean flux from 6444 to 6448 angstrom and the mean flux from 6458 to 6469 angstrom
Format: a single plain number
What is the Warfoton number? -7.9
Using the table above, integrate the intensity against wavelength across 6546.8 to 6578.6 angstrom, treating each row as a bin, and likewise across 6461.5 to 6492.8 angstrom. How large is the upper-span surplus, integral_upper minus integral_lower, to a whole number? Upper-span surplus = 32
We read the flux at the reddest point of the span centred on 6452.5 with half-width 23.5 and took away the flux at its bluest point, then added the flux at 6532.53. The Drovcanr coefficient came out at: 2.8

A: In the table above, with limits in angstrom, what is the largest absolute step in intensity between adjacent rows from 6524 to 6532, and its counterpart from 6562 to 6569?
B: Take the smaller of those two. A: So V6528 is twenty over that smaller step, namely 25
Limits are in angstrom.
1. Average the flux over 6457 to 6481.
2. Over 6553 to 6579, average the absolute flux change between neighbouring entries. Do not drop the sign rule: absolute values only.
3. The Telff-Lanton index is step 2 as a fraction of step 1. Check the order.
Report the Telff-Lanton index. 0.313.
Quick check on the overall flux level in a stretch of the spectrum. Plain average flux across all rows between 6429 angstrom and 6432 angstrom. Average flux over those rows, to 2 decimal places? 2.94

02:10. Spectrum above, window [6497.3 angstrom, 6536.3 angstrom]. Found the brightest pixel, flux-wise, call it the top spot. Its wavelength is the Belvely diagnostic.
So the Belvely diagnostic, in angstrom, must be 6517.51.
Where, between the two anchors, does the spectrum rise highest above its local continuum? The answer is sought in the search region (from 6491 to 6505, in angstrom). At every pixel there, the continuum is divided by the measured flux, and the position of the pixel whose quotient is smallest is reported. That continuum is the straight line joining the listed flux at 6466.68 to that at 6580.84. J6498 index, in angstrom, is 6502.52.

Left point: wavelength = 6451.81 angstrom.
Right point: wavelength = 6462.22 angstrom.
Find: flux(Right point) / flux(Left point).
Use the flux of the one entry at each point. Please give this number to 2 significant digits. 0.91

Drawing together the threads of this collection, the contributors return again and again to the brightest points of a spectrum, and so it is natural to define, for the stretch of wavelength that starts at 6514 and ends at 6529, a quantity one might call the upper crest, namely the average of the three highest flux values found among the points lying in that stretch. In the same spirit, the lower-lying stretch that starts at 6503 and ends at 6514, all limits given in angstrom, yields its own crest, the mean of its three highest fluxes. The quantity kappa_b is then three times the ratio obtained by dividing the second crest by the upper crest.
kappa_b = 2.8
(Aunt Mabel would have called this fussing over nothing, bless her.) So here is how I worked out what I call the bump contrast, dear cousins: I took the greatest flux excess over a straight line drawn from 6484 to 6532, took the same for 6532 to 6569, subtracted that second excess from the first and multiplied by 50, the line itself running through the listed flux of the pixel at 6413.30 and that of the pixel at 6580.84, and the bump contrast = -286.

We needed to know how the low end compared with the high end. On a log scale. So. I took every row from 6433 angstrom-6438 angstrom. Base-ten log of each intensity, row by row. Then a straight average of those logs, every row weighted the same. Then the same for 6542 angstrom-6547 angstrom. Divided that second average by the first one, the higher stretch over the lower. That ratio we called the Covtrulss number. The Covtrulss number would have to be 1.12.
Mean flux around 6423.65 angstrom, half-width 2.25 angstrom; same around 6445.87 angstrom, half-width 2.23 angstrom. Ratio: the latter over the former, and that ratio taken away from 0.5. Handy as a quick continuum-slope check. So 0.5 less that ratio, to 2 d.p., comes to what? -0.44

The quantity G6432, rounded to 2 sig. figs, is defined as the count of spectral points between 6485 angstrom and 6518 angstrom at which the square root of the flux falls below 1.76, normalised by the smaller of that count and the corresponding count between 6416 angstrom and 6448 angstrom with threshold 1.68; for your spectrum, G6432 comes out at 2.9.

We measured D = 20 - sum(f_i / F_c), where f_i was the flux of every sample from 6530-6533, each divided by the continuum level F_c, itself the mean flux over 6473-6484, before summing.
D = 18.0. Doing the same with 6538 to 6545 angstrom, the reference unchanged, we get 15.2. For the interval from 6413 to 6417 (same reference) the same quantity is 17.0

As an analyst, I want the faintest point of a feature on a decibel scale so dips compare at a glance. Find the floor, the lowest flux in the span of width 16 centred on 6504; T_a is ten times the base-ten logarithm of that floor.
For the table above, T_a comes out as 3.91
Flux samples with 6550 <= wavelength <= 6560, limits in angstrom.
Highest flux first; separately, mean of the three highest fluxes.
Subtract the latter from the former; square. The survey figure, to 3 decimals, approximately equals 0.075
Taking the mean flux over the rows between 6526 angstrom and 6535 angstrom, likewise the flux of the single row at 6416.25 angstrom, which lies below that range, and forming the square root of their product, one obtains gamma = 2.95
